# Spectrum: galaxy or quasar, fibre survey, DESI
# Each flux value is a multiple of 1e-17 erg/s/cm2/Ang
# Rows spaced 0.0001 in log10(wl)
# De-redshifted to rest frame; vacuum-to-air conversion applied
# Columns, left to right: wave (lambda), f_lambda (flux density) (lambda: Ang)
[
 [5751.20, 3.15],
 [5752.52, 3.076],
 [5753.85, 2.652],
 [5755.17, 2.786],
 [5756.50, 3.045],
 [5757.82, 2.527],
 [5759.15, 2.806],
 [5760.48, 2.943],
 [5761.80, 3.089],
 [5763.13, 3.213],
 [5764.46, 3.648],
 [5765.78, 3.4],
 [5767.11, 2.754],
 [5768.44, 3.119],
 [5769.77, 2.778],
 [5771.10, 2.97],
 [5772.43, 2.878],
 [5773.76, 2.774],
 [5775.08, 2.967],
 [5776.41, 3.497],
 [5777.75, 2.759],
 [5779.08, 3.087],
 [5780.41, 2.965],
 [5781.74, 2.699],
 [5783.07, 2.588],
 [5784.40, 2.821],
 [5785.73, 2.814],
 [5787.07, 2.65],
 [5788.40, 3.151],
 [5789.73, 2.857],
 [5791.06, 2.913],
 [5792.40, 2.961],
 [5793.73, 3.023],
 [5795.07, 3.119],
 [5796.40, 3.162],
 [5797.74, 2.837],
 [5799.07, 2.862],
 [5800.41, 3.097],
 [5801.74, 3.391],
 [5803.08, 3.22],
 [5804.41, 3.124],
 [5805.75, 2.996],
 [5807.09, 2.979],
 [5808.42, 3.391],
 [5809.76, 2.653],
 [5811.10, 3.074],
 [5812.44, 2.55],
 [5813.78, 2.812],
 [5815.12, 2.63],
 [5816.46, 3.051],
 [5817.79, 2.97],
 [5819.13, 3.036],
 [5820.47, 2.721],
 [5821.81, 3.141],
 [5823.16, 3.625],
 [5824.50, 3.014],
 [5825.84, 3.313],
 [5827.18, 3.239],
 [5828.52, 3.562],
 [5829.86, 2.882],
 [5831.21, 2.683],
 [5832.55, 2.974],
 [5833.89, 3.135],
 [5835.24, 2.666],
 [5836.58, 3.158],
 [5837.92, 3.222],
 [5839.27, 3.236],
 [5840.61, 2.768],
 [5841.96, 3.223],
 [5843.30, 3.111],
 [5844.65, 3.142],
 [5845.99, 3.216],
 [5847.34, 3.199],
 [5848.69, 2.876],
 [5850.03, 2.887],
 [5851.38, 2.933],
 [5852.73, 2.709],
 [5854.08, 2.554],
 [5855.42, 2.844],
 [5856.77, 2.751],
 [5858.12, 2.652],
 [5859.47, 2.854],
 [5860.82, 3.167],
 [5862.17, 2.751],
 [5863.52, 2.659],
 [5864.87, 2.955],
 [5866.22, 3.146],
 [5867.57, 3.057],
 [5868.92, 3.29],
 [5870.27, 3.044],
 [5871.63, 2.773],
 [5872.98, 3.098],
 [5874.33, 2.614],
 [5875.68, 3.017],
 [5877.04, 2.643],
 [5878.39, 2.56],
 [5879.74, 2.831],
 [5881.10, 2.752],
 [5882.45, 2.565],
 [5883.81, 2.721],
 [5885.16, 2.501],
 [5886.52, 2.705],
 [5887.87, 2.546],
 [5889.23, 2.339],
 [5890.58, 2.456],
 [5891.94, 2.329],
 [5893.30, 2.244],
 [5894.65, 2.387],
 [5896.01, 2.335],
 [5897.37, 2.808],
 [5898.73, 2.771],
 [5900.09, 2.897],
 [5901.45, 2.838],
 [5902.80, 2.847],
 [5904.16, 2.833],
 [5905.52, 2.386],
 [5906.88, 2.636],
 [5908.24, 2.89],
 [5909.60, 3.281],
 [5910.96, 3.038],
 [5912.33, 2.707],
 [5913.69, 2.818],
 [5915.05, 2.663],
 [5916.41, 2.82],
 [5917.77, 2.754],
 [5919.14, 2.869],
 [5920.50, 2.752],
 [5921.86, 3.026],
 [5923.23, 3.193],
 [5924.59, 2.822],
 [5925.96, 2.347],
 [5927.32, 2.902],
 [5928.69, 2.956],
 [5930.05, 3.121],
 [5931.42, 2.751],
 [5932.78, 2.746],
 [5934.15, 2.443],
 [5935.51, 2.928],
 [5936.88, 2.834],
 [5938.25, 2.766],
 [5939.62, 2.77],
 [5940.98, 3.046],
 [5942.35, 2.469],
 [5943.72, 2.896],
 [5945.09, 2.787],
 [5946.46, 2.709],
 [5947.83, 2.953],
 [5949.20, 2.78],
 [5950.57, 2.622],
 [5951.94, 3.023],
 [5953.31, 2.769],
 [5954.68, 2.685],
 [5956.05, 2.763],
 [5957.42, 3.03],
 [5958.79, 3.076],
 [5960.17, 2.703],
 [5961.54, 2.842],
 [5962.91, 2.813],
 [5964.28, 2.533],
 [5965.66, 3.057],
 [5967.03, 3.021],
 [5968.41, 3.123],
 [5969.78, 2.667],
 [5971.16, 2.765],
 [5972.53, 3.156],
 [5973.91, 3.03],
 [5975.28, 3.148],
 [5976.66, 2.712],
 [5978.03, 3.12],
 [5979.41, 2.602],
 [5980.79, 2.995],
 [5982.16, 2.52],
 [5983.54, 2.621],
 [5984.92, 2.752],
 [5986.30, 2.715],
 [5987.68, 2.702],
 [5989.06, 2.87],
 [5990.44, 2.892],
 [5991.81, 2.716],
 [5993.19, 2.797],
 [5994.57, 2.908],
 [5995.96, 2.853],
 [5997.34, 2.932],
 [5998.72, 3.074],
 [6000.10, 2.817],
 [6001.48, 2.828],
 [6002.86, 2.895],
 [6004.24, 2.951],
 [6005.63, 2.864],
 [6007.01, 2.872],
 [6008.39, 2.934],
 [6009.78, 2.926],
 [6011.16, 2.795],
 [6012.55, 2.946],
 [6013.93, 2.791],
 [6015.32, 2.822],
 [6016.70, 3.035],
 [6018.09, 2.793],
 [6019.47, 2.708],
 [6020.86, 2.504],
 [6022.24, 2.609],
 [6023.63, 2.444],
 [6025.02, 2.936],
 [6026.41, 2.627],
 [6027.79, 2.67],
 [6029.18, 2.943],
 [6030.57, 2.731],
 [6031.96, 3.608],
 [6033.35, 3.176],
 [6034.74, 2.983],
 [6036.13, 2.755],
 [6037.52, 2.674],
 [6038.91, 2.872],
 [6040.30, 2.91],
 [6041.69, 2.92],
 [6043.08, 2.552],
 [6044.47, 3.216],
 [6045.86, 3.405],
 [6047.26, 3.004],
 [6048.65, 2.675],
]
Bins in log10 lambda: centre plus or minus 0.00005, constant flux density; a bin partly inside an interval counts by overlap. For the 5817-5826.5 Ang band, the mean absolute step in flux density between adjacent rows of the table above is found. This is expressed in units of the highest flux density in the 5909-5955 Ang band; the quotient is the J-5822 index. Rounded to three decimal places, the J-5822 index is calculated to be 0.112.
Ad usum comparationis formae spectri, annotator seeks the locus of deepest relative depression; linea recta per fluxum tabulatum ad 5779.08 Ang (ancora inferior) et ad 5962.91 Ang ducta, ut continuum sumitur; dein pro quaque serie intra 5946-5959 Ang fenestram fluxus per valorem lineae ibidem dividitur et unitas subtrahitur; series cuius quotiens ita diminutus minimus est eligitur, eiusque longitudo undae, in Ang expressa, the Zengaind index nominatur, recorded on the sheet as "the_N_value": 5950.57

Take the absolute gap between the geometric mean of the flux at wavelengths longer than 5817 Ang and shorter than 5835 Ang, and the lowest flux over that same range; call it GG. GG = 0.40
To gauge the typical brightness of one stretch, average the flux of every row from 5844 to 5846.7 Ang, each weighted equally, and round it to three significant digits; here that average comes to 3.18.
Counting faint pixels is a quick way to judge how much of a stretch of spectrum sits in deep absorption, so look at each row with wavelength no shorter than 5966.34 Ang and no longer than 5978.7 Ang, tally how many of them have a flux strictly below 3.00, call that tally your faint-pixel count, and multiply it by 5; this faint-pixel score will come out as 15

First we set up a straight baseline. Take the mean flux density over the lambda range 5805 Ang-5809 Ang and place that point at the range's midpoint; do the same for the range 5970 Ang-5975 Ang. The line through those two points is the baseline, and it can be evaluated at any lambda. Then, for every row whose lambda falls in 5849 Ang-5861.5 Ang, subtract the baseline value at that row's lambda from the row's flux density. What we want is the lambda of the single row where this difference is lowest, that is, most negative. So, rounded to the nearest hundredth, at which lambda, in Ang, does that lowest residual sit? 5854.08 Ang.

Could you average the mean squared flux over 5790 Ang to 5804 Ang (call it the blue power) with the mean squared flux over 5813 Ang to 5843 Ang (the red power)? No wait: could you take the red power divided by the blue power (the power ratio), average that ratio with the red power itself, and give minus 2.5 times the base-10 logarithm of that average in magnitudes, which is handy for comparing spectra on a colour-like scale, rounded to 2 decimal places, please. -1.79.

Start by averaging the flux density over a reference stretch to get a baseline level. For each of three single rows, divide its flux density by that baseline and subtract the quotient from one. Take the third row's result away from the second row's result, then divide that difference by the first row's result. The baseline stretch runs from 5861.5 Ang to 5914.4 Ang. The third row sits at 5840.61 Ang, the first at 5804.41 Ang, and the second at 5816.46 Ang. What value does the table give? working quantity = 1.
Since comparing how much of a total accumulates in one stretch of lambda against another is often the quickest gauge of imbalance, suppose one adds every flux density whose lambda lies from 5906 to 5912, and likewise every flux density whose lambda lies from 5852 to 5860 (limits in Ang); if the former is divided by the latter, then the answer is 0.7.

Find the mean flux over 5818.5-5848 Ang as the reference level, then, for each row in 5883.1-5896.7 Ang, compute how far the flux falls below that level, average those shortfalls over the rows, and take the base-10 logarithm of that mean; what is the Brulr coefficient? -0.19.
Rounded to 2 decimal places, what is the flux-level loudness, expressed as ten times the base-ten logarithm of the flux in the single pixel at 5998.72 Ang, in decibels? 4.88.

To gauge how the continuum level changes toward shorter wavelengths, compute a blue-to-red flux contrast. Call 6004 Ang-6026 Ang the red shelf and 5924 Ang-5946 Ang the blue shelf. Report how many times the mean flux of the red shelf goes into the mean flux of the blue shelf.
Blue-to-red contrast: 0.99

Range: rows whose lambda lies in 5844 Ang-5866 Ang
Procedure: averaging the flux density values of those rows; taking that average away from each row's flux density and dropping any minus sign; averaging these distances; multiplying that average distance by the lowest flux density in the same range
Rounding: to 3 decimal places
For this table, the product 0.418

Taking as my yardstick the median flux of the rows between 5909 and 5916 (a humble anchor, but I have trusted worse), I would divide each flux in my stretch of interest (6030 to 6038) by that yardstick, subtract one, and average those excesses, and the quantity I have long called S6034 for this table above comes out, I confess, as 0.06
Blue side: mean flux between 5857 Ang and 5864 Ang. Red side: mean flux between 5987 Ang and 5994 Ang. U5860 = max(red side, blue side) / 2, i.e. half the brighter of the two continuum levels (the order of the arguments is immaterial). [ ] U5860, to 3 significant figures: 1.41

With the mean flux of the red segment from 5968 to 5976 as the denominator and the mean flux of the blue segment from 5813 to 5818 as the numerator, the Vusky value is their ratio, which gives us 0.96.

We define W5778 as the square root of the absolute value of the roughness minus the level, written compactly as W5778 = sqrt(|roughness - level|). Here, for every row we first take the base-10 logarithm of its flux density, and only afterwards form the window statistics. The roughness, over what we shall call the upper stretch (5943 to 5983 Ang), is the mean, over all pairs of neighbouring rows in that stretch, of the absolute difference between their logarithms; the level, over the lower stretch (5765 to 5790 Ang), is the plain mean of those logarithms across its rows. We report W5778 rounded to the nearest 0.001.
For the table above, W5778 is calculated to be 0.654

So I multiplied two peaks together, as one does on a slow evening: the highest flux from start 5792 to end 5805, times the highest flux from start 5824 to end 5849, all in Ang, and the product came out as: 12.1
